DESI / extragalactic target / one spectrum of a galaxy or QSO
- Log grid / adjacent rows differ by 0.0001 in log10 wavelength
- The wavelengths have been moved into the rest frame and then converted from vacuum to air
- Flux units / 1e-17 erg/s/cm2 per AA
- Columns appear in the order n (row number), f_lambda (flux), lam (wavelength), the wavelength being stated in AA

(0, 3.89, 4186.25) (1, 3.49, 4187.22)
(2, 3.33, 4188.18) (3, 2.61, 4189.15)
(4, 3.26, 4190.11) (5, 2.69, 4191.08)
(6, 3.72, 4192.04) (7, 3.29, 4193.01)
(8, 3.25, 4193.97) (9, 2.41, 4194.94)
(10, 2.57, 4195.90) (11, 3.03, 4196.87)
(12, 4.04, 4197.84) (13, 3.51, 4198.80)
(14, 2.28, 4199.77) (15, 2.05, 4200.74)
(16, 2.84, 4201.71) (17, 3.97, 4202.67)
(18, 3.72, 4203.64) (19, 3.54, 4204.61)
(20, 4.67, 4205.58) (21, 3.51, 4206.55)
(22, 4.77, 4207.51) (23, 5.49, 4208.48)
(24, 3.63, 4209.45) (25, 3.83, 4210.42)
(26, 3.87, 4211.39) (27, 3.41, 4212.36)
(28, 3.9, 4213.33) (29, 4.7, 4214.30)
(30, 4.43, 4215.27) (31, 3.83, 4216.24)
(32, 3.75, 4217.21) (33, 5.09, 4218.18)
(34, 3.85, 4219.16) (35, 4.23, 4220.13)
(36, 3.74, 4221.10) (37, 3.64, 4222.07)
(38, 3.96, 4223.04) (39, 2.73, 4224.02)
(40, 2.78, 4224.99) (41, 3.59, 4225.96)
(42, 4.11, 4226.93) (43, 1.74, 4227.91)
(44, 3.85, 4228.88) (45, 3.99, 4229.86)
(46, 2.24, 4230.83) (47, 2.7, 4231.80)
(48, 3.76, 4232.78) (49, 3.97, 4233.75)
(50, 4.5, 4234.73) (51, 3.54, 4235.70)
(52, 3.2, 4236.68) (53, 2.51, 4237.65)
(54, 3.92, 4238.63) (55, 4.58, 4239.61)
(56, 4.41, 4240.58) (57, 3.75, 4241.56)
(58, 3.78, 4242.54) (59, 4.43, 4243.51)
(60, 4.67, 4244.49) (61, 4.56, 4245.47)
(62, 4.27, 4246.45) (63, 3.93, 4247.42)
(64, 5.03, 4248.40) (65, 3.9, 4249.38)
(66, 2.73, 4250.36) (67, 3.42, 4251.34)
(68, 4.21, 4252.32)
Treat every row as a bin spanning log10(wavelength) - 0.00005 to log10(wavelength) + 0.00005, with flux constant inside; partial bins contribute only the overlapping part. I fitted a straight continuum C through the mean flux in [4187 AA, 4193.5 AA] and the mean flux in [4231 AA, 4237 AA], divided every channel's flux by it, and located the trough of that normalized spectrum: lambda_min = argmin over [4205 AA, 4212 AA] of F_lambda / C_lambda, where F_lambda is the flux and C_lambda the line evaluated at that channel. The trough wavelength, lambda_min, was 4206.55 AA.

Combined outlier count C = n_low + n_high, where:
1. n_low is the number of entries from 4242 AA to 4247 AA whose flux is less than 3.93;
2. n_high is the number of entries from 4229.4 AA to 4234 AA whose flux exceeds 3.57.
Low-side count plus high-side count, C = 4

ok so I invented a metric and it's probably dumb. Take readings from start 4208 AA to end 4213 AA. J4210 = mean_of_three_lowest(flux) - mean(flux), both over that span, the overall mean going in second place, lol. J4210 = -0.42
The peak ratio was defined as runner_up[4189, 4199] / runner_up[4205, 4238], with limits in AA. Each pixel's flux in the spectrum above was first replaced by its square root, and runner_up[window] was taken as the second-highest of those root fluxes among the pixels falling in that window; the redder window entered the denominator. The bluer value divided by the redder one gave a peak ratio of 0.85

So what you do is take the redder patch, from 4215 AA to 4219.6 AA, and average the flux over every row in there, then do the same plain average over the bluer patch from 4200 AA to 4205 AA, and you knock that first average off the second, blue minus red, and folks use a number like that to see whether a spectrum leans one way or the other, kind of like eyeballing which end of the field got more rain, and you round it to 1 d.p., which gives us -1.0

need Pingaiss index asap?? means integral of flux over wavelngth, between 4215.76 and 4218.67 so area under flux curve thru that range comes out 12.3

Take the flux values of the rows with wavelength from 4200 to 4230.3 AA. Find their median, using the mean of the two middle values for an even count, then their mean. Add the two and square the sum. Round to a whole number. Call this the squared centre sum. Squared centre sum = 58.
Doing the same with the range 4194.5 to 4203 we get 34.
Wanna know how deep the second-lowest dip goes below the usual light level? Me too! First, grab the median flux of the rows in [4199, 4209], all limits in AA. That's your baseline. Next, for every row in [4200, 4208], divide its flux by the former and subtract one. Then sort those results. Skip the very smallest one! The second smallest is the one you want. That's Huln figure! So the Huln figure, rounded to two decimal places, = -0.22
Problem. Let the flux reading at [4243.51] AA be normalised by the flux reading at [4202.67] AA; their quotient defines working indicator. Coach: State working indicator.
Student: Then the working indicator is 1.1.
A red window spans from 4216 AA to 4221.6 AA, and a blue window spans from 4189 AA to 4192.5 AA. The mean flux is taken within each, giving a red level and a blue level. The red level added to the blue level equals 7.2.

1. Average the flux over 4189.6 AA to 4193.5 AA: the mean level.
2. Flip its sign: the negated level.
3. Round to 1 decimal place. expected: -3.2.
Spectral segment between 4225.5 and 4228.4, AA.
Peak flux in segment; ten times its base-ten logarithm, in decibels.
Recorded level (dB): 6.14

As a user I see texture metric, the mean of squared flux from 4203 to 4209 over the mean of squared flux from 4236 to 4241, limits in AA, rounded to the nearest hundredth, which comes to 1.31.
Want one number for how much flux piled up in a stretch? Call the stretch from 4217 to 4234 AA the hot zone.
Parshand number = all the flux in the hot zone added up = 64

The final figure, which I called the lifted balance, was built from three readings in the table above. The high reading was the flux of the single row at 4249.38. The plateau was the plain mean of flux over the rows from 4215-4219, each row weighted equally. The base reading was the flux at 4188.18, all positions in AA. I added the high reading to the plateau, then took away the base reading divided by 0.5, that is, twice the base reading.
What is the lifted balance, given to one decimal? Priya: 1.5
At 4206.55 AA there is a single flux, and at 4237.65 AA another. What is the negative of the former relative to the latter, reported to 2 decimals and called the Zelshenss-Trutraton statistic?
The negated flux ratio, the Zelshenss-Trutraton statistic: -1.40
